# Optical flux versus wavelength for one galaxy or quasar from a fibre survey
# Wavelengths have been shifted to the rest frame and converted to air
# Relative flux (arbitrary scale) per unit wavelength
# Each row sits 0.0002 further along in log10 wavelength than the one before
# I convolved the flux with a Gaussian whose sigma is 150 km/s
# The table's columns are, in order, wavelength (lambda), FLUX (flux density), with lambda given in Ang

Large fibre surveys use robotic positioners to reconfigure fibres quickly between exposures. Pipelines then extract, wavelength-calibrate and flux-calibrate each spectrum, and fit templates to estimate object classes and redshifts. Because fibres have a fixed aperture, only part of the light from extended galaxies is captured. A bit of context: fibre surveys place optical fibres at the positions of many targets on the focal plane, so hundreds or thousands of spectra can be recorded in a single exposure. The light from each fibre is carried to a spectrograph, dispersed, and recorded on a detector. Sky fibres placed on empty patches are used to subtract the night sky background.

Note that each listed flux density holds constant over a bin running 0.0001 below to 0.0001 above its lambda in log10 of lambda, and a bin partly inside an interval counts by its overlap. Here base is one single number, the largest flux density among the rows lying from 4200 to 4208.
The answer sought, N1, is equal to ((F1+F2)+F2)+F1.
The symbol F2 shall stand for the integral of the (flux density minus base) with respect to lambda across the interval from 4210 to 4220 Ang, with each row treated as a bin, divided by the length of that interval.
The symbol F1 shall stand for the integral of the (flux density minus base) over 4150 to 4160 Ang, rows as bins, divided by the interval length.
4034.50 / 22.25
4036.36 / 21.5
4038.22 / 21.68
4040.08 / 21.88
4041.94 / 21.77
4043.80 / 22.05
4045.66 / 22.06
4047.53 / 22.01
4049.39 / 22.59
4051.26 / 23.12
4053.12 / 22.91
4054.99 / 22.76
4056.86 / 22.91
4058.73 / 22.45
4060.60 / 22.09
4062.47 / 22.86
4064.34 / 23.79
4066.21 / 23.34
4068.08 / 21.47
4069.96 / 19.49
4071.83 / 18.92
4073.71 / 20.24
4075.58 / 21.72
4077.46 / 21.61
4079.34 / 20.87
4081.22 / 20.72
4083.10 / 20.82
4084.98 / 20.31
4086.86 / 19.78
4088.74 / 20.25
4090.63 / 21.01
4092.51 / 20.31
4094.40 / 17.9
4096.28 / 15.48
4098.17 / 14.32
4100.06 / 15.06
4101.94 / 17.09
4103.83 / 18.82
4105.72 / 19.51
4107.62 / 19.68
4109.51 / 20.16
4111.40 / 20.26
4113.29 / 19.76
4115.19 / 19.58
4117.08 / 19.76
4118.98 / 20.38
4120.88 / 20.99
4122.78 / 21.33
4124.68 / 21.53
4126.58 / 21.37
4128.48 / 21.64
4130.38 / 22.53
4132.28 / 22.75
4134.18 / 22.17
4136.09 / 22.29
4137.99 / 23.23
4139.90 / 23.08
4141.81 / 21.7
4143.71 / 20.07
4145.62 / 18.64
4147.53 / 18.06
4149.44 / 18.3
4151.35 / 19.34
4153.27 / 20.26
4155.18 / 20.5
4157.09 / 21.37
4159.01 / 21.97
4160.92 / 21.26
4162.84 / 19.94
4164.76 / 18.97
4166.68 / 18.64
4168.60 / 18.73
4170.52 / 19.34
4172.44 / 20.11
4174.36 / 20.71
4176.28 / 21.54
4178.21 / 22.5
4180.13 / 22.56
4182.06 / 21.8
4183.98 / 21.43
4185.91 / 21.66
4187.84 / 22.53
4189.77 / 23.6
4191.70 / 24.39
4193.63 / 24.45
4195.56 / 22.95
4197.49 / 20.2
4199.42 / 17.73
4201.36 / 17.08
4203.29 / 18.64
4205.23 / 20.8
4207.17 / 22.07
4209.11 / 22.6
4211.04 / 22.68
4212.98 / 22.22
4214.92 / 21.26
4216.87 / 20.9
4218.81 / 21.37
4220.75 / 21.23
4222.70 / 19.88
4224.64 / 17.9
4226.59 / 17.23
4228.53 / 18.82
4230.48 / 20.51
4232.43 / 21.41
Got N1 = -4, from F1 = -1.5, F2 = -0.4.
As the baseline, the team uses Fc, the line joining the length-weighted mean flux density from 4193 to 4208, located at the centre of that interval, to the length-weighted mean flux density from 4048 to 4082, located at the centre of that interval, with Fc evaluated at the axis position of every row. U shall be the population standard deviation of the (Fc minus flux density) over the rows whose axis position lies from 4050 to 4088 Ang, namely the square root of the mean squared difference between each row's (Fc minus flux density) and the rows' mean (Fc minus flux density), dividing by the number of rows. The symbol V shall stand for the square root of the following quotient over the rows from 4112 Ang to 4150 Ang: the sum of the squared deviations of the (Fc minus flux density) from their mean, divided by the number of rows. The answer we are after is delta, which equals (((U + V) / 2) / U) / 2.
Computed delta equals 0.545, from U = 1.29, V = 1.53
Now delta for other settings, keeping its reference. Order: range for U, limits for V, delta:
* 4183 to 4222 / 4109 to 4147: 0.424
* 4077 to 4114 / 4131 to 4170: 0.447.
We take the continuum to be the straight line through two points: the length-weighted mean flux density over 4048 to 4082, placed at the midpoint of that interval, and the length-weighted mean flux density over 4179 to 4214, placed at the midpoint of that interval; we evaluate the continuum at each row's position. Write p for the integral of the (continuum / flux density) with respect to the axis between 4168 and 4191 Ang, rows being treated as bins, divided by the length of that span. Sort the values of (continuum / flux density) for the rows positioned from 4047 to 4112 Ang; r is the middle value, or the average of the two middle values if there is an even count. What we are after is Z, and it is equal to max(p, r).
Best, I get 1.05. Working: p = 1.01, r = 1.055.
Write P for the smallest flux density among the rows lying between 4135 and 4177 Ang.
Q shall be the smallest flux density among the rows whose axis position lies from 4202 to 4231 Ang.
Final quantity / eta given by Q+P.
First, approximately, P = 18.06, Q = 17.23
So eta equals 35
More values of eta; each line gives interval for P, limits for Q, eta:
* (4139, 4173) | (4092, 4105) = 32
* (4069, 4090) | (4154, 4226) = 36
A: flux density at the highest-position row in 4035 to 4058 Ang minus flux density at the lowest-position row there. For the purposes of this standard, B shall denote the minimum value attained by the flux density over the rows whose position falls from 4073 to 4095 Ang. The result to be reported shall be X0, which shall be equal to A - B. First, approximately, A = 1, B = 17.9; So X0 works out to -16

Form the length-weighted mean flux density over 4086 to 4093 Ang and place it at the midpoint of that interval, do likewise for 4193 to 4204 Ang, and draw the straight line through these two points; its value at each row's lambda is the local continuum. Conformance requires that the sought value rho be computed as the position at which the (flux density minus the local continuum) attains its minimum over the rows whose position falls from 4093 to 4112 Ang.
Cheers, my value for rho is 4098.17 Ang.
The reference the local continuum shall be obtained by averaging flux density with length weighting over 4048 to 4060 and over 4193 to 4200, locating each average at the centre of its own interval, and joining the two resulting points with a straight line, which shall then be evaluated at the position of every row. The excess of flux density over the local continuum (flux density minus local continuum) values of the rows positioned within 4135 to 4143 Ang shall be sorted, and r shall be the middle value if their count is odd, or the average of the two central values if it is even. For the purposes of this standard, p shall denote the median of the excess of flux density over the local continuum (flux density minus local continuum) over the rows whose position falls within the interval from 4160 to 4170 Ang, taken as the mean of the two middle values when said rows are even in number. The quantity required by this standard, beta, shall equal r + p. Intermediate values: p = -2.7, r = 0.7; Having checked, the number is -2.0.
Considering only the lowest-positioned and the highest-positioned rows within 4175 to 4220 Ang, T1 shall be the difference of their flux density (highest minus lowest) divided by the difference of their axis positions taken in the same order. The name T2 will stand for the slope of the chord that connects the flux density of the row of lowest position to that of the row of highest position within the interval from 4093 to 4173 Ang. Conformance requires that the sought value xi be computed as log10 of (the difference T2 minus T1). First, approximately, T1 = -0.004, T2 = 0.028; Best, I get -1.5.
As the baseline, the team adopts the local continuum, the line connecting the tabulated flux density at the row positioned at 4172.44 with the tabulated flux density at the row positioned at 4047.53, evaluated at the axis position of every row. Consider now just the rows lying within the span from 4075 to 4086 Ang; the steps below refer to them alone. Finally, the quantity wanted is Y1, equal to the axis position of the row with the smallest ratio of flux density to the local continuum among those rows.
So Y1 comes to 4084.98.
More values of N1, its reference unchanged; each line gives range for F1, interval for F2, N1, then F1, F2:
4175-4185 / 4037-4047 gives -1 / -0.1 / -0.2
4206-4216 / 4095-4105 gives -11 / 0.1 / -5.8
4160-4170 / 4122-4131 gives -6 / -2.6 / -0.4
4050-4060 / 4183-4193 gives 3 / 0.7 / 0.7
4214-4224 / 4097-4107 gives -13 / -1.2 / -5.1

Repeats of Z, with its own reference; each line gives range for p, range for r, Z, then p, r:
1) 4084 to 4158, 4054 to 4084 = 1.10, 1.10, 1.009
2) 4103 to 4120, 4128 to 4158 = 1.10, 1.10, 1.011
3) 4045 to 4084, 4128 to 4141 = 1.01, 1.01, 0.966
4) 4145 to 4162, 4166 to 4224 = 1.09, 1.09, 1.011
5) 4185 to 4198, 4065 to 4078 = 1.02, 0.95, 1.019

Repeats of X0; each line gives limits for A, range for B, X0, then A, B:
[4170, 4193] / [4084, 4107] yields -9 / 5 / 14.32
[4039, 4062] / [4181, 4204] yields -17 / 0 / 17.08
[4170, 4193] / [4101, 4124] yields -12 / 5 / 17.09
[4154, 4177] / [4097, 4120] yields -13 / 1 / 14.32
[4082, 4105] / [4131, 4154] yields -20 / -2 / 18.06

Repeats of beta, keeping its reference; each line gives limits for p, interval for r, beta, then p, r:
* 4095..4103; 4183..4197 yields -5.5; -7.1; 1.5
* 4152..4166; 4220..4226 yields -2.6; -1.3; -1.3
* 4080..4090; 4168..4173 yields -4.4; -2.1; -2.3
